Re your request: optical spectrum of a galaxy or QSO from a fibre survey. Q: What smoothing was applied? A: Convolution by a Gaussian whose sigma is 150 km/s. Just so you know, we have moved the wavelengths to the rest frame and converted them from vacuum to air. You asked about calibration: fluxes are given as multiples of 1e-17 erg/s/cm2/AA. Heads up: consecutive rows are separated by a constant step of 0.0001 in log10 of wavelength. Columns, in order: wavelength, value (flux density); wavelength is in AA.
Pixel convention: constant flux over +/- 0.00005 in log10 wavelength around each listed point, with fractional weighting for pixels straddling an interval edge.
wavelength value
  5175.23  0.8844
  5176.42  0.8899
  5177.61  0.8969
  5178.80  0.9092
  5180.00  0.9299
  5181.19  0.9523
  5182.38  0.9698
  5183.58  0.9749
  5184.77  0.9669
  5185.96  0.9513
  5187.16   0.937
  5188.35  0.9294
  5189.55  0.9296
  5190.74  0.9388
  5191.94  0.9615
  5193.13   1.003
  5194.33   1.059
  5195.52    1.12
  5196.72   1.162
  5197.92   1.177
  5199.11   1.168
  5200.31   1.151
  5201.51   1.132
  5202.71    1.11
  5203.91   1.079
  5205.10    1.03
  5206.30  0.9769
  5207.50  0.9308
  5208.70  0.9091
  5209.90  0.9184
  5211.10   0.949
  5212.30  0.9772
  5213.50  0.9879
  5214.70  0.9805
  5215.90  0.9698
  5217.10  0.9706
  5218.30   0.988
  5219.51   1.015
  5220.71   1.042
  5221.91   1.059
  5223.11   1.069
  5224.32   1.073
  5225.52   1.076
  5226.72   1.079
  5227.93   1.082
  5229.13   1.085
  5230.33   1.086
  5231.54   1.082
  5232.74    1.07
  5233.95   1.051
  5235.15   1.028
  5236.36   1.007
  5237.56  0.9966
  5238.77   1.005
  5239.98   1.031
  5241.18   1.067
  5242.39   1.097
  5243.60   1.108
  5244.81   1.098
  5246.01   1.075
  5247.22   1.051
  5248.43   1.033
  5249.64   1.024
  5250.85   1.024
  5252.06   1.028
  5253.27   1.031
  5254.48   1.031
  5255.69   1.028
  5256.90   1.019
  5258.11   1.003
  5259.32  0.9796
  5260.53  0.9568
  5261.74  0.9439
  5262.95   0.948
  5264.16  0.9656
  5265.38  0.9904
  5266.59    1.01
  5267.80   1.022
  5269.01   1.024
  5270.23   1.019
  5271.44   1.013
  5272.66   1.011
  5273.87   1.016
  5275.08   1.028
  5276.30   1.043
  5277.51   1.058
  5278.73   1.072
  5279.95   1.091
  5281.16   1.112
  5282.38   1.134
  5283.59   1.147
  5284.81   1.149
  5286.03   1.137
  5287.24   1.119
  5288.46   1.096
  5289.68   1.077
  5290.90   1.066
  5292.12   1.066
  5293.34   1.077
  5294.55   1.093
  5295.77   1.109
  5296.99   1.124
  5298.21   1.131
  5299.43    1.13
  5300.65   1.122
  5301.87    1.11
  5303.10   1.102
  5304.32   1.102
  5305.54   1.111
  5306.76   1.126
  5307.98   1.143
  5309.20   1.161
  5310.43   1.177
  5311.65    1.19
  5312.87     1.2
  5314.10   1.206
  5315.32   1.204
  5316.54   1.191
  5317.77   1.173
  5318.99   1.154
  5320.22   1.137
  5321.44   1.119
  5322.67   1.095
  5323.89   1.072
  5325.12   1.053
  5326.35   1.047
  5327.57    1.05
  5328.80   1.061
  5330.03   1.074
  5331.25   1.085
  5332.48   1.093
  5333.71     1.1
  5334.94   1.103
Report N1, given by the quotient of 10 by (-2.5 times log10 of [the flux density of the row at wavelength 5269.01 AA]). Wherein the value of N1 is -388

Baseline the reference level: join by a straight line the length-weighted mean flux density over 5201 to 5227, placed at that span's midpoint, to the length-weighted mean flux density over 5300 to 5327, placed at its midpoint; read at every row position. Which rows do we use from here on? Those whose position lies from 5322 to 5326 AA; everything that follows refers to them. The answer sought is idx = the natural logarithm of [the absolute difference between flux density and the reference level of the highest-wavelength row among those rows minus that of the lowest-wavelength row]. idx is -3.1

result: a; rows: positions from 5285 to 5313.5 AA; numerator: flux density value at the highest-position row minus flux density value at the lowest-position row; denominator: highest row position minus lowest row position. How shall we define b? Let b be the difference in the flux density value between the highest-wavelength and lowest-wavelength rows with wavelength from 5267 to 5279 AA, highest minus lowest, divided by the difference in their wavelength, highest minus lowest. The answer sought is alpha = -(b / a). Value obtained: -1.9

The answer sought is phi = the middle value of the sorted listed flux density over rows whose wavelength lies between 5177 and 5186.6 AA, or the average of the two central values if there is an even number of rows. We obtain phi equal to 0.95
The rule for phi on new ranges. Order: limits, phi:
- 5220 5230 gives 1.07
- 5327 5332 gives 1.07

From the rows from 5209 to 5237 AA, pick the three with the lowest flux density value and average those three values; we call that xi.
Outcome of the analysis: 0.95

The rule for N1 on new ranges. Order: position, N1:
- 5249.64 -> -388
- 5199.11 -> -59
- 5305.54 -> -88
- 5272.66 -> -842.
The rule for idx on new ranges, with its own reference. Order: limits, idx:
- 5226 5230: -5.8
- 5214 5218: -4.4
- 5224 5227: -5.8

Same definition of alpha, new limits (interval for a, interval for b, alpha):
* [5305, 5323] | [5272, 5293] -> 3.0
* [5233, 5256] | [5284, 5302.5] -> -2.2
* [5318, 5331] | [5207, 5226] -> 1.1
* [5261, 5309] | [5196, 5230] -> 0.6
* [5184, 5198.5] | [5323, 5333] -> -0.2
